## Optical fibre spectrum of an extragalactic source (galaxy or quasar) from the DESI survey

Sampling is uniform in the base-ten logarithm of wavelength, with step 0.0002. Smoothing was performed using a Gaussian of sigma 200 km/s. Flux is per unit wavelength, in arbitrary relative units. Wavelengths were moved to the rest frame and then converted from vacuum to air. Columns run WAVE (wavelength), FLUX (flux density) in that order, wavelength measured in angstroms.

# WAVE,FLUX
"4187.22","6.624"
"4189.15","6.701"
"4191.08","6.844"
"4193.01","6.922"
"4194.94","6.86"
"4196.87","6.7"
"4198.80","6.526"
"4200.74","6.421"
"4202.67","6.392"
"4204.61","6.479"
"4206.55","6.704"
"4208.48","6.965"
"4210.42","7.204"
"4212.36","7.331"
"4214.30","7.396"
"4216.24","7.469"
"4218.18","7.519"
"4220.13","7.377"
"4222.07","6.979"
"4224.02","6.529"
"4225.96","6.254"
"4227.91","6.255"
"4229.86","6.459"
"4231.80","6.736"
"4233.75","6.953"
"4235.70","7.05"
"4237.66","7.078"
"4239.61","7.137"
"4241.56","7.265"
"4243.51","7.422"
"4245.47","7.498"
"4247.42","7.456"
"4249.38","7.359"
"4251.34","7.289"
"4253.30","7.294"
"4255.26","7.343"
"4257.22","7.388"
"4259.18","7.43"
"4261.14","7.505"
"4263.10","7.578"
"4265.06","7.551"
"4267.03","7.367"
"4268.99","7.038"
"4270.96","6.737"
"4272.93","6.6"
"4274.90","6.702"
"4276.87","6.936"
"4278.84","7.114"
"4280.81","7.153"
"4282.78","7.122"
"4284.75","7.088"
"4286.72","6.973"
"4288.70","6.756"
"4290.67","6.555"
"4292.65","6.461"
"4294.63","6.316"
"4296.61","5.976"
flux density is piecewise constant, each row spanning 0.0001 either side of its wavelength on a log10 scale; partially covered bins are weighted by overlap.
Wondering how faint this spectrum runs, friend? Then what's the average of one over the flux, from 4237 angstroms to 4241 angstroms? 0.141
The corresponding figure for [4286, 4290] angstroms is 0.146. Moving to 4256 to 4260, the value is 0.135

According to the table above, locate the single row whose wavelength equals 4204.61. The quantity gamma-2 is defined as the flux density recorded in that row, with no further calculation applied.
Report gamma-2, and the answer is 6.479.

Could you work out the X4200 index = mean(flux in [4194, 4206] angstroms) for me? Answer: 6.6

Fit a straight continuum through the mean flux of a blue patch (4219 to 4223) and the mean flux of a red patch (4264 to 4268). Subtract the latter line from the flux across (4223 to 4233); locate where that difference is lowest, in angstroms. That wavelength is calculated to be 4227.91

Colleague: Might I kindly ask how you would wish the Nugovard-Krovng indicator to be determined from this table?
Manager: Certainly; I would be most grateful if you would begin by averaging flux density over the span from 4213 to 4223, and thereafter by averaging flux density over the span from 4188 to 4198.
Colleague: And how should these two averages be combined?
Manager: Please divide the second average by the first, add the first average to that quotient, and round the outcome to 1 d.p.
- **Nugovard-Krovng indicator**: 8.3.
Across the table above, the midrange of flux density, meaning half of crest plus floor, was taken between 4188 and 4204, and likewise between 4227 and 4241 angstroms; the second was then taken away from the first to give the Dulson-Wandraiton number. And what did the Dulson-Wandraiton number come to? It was 0.0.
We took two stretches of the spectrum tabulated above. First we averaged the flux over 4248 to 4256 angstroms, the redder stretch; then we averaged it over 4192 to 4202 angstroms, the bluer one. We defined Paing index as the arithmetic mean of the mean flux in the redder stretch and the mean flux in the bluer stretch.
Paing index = 7.00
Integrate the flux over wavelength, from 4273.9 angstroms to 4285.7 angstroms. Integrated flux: 83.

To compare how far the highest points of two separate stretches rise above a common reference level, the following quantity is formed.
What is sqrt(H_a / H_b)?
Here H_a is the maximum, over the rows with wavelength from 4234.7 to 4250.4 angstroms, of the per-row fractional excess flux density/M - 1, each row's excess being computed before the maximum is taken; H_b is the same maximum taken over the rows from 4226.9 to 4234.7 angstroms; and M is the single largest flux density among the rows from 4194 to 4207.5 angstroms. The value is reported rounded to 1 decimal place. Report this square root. 2.6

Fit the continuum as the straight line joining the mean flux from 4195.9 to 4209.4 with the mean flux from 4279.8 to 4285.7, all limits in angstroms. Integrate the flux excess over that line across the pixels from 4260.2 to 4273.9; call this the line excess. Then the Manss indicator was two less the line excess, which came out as -0.4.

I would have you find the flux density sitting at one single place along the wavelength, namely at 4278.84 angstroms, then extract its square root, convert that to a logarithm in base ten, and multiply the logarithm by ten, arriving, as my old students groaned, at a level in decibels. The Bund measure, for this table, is 4.26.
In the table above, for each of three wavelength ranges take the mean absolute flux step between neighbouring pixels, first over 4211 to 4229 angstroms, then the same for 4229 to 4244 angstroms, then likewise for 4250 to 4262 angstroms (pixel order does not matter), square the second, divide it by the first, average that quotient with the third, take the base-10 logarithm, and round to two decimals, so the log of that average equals -1.13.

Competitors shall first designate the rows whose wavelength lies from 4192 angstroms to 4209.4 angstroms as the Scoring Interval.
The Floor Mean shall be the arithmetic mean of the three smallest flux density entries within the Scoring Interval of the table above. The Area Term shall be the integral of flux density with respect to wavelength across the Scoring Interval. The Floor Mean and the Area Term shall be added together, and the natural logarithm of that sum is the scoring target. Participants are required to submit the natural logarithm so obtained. 4.81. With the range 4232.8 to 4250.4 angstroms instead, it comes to 4.90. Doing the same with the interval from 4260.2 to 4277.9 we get 4.89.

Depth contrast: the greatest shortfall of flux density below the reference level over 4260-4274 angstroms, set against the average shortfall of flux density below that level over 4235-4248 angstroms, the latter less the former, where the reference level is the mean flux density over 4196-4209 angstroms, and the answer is -0.7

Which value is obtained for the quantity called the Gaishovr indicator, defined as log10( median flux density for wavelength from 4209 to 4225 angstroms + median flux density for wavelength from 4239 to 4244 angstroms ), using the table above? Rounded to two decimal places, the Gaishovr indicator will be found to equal 1.16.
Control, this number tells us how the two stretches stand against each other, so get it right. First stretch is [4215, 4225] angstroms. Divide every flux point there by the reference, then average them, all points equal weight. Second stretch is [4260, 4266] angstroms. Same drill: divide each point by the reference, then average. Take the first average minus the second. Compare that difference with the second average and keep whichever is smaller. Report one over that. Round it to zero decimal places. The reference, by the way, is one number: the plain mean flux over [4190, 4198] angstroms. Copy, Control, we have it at -18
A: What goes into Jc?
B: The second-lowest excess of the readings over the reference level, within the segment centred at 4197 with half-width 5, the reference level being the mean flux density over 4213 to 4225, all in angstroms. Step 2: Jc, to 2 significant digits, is -0.69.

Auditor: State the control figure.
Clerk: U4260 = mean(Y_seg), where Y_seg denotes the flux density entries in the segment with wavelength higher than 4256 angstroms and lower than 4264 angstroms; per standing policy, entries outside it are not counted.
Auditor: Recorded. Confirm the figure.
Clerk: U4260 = 7.48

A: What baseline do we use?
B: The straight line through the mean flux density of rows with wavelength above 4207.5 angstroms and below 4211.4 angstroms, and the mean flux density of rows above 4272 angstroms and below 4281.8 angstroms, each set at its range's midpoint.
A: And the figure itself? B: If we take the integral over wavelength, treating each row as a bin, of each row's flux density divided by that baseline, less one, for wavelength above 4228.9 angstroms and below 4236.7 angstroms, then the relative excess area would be -0.25 angstroms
